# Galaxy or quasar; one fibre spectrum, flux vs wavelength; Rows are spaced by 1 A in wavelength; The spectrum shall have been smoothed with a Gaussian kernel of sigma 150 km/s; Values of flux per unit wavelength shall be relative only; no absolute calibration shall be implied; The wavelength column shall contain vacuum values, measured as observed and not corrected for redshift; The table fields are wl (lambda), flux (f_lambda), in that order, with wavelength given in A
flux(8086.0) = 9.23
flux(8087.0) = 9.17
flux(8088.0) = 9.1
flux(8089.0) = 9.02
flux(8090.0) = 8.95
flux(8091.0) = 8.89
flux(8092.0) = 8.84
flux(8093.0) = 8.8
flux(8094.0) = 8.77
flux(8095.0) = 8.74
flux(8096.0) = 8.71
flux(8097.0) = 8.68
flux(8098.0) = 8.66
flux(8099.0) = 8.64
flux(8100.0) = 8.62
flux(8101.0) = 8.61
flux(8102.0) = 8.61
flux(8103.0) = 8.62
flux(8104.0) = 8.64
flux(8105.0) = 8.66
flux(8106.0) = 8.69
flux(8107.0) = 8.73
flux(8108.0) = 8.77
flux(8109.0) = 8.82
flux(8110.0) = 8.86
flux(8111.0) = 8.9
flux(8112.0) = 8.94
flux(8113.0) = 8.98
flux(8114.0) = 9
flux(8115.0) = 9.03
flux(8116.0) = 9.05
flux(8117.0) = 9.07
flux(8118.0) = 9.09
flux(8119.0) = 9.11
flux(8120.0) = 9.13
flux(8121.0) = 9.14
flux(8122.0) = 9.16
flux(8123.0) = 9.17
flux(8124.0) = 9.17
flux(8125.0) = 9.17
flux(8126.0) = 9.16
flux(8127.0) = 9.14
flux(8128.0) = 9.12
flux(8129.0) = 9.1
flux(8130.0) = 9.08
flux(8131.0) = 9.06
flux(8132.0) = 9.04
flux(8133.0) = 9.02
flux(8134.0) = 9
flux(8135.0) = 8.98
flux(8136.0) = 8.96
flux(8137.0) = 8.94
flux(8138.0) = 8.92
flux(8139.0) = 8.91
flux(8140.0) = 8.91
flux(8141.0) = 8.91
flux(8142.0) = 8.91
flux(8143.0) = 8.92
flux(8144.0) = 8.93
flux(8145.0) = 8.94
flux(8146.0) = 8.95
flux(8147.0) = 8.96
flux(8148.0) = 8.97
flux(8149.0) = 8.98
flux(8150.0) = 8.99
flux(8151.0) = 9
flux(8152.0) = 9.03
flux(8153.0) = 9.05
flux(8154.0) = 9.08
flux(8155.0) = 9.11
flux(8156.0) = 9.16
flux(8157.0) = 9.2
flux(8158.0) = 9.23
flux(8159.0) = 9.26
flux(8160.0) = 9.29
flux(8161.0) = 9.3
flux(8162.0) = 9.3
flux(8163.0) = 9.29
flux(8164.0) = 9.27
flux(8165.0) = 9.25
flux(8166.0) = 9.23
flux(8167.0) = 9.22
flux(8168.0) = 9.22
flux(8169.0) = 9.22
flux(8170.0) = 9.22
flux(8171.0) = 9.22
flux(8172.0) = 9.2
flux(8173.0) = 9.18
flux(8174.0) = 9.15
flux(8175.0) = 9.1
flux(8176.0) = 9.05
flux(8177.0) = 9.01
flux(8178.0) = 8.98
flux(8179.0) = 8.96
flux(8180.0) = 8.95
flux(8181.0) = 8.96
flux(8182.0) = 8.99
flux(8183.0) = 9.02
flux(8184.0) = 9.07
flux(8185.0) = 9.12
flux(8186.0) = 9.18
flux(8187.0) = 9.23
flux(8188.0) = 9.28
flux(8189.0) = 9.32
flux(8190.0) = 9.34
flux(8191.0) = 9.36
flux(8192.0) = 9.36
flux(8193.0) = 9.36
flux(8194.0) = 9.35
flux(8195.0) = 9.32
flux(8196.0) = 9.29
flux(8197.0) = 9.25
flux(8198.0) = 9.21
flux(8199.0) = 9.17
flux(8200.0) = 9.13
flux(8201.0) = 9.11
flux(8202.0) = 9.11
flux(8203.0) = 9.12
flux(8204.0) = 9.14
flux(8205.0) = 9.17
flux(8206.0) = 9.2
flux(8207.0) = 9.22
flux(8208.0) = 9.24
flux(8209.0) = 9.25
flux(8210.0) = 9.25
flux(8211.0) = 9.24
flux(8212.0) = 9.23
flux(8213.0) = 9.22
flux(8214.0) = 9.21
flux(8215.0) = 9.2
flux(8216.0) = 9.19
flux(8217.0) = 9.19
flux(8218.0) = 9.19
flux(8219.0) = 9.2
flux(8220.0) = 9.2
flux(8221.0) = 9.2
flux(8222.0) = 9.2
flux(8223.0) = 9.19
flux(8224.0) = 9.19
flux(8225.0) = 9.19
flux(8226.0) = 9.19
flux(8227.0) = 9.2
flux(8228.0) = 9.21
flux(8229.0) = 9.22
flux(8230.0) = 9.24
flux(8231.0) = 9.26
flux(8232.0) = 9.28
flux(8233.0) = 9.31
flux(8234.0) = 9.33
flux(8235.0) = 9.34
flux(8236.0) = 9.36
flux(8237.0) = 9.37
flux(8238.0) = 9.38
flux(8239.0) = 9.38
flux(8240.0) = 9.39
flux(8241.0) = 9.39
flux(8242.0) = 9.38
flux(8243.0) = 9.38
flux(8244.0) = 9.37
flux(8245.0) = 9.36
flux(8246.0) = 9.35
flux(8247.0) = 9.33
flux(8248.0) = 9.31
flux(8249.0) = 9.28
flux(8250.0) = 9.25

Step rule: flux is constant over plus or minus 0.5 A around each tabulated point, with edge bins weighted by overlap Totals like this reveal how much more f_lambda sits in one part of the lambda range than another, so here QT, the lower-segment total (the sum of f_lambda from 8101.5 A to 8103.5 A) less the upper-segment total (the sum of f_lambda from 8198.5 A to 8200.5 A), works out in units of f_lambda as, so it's -1.1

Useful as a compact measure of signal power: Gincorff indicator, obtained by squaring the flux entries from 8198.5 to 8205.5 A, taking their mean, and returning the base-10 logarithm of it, 1.92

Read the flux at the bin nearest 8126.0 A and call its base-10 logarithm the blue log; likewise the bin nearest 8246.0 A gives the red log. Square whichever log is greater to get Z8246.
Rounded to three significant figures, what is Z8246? 0.942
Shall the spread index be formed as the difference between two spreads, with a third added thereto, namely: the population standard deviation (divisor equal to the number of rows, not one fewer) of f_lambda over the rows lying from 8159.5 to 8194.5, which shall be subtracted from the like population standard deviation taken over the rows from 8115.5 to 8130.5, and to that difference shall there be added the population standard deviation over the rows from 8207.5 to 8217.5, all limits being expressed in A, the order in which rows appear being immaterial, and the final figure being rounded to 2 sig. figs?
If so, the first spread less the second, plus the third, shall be -0.068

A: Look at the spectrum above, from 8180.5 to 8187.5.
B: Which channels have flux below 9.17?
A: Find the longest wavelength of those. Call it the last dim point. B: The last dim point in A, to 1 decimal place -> 8185.0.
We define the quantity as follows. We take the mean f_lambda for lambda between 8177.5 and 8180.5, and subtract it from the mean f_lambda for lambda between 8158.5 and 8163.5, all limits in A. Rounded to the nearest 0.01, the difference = 0.32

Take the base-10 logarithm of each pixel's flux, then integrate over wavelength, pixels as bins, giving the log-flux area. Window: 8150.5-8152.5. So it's 1.910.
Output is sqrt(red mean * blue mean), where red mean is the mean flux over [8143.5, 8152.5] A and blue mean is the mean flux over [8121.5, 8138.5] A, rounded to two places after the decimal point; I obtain 9.02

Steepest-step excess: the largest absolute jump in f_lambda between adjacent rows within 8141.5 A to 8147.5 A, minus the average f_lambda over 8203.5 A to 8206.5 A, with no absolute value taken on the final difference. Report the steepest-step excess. -9.16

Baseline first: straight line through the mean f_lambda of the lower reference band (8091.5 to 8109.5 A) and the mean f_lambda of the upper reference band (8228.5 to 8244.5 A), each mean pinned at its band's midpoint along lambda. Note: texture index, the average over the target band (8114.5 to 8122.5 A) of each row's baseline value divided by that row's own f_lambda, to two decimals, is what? 0.97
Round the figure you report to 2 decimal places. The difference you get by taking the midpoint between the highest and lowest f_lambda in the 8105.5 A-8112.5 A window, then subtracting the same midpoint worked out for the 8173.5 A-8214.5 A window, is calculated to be -0.34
